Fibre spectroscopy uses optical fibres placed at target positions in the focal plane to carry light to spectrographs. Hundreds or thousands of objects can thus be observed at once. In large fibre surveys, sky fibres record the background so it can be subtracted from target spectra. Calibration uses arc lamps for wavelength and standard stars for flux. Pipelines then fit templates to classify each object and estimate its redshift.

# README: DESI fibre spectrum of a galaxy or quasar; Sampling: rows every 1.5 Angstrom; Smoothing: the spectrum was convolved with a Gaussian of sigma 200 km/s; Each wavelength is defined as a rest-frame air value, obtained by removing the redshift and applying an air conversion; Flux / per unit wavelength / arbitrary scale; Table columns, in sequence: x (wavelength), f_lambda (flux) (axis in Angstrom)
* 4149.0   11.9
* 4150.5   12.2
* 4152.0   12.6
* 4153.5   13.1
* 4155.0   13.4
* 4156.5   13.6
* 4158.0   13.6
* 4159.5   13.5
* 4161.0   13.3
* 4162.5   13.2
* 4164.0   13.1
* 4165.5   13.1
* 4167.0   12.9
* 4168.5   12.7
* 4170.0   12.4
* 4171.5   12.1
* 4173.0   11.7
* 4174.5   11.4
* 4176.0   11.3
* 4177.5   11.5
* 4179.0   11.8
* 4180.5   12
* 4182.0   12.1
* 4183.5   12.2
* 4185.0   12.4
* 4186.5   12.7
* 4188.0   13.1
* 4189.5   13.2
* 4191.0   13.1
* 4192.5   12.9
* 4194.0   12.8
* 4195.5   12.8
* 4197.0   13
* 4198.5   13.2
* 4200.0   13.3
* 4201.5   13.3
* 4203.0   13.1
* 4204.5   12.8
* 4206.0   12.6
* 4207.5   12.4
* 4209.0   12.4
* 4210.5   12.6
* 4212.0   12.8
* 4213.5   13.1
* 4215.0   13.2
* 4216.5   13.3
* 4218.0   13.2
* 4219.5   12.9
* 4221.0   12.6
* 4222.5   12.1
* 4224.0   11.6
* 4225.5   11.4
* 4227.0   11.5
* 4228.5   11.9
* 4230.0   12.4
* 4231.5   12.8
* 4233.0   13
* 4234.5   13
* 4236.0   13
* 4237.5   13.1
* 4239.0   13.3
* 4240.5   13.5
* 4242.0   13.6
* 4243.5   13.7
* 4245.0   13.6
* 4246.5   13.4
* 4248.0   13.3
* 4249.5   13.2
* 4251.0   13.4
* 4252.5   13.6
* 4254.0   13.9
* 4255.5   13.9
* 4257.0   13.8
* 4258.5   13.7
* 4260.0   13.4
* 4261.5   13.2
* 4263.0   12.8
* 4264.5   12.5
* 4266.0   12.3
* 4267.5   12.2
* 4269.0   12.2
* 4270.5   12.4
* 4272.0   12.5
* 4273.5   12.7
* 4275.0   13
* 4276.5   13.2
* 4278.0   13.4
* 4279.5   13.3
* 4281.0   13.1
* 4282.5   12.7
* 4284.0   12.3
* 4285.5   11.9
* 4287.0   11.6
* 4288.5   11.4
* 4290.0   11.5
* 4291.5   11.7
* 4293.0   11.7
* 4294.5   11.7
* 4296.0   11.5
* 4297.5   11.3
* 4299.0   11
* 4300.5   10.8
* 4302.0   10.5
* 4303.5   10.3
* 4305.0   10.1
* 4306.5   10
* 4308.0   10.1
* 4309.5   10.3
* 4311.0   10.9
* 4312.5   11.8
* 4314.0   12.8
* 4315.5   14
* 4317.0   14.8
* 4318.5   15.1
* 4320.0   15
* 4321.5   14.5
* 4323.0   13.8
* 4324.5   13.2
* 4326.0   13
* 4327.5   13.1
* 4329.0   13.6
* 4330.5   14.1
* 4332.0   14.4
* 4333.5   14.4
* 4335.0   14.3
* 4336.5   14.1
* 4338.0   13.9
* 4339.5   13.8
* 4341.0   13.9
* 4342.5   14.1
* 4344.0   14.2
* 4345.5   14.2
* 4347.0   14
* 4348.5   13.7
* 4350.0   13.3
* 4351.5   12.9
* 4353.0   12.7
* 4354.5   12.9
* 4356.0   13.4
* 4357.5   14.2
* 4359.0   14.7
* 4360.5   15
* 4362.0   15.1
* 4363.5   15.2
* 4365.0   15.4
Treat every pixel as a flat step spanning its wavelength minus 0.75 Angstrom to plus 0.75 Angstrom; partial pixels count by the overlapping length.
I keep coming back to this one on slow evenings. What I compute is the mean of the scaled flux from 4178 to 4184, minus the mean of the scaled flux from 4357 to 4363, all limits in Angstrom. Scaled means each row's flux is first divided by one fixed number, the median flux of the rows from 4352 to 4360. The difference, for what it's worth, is -0.2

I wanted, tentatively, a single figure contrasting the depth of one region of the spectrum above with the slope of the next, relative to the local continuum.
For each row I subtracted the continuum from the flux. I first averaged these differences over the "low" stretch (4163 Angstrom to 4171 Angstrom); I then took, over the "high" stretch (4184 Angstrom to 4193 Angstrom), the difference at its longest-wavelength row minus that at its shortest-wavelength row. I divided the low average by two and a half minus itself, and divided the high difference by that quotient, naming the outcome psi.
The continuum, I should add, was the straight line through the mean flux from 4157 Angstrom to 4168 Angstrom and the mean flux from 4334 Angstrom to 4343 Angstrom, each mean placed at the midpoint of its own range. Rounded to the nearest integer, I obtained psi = -3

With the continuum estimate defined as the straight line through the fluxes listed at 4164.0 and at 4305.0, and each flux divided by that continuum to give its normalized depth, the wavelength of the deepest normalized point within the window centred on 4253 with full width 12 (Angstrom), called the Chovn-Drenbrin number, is 4249.5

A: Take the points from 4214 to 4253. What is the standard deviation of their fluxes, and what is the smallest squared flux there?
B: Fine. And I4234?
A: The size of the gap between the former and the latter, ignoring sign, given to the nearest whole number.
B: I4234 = 129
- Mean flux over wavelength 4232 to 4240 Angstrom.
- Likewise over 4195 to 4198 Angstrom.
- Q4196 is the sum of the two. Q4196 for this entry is 26.0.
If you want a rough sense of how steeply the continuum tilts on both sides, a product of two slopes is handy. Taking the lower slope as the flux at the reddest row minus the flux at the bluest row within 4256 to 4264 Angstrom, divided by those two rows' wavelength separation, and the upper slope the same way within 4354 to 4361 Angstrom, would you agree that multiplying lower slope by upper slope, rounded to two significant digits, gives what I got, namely -0.058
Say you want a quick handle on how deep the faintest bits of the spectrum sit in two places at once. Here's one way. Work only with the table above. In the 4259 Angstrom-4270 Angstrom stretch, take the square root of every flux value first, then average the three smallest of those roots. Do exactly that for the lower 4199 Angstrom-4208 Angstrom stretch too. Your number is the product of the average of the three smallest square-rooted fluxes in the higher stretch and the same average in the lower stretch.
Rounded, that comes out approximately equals 12.4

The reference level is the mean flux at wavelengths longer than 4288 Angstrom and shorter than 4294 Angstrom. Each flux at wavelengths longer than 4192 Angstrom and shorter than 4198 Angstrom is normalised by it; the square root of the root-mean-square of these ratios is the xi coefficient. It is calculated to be 1.05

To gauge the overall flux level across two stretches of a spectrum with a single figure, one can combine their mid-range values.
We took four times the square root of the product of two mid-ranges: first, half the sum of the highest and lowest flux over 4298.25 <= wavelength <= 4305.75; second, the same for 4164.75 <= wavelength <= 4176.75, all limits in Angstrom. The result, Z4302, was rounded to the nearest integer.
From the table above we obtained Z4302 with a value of 45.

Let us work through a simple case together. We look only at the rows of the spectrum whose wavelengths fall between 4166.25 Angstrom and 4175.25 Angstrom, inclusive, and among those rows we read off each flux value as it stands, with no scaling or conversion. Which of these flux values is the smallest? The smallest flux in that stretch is 11.4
